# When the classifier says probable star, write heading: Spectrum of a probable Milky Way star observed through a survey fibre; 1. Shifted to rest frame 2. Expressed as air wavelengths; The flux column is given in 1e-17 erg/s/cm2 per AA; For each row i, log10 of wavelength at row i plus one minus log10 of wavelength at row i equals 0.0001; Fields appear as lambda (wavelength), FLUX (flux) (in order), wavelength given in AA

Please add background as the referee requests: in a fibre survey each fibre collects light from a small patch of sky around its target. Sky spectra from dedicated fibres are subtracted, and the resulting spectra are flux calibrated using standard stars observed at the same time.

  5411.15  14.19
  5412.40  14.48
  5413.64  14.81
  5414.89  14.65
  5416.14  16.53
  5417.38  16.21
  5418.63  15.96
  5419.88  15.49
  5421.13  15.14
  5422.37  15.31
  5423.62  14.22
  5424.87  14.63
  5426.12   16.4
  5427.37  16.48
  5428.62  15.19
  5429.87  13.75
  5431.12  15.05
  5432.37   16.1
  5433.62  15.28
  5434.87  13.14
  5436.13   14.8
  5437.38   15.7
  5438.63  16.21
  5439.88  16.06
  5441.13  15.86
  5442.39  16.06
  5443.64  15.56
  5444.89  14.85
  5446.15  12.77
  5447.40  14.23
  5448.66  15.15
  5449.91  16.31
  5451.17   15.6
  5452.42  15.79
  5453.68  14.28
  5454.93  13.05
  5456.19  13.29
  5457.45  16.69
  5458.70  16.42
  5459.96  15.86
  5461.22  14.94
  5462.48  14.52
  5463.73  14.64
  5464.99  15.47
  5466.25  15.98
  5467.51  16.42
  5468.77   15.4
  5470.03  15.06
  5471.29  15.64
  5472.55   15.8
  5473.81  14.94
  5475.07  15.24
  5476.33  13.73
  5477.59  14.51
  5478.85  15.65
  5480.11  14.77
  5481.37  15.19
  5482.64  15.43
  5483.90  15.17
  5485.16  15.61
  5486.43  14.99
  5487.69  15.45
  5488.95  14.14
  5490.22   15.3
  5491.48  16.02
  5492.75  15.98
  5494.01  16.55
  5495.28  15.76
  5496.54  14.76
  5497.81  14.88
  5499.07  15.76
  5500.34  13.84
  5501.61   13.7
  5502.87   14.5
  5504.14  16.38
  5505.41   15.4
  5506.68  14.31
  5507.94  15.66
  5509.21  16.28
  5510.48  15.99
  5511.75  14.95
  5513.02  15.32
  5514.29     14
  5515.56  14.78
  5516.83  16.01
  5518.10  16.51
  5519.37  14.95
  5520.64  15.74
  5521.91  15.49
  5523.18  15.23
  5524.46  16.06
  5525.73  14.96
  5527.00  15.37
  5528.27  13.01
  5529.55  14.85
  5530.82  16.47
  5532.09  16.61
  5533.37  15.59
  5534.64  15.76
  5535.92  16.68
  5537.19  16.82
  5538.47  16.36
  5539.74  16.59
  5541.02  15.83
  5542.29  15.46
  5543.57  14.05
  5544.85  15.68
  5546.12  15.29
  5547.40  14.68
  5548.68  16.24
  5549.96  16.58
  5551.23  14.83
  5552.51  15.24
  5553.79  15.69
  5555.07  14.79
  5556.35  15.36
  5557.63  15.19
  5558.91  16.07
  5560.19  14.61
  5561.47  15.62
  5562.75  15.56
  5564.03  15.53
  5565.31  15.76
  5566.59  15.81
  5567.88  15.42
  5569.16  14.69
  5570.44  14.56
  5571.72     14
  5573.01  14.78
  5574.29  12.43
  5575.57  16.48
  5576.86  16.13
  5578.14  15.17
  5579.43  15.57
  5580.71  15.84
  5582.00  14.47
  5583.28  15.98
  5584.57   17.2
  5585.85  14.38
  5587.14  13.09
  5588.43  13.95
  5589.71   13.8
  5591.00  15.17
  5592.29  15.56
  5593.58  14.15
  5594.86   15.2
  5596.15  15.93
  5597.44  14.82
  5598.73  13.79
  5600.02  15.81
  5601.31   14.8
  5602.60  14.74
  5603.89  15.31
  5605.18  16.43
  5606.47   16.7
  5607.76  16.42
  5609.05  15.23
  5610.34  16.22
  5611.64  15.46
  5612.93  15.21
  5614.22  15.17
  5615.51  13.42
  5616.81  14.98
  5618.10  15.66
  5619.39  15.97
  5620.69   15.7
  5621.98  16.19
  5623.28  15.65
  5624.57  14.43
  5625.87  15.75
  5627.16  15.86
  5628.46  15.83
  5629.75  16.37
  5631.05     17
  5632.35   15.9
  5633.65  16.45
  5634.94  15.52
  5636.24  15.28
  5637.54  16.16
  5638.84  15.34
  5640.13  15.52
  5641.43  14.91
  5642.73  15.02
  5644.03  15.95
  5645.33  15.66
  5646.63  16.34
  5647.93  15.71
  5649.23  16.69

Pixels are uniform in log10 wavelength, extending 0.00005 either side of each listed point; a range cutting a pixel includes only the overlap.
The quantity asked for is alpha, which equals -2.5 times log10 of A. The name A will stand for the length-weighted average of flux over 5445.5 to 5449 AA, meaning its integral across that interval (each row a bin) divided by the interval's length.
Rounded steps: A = 13.9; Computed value -2.86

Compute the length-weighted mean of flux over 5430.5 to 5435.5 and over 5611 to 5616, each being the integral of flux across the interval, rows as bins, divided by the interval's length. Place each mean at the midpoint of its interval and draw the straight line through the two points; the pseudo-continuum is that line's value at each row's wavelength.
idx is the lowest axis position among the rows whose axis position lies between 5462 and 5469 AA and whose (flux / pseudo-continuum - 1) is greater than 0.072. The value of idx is 5466.25 AA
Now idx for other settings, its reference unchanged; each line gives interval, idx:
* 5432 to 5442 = 5432.37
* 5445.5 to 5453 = 5449.91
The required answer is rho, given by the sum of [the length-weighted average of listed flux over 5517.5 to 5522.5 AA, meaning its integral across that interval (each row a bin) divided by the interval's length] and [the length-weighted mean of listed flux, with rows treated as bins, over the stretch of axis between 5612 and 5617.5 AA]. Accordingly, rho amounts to 30.4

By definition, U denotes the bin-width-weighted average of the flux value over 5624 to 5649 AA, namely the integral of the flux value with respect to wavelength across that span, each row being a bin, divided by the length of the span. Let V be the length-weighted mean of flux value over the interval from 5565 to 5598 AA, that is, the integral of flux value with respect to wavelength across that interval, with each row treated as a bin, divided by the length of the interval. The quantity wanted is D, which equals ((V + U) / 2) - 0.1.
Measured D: 15.3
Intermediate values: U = 15.8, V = 15.0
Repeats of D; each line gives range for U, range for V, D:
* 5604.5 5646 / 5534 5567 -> 15.5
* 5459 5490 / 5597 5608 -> 15.2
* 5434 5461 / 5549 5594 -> 15.0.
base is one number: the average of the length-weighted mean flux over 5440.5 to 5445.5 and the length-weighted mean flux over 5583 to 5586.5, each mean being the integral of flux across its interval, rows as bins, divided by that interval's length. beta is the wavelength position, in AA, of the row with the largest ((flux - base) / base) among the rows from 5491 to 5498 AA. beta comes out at 5494.01 AA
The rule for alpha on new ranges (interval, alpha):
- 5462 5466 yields -2.94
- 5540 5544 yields -2.96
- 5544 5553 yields -2.97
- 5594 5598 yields -2.96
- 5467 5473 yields -2.99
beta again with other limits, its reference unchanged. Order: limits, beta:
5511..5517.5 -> 5516.83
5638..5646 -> 5644.03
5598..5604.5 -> 5600.02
